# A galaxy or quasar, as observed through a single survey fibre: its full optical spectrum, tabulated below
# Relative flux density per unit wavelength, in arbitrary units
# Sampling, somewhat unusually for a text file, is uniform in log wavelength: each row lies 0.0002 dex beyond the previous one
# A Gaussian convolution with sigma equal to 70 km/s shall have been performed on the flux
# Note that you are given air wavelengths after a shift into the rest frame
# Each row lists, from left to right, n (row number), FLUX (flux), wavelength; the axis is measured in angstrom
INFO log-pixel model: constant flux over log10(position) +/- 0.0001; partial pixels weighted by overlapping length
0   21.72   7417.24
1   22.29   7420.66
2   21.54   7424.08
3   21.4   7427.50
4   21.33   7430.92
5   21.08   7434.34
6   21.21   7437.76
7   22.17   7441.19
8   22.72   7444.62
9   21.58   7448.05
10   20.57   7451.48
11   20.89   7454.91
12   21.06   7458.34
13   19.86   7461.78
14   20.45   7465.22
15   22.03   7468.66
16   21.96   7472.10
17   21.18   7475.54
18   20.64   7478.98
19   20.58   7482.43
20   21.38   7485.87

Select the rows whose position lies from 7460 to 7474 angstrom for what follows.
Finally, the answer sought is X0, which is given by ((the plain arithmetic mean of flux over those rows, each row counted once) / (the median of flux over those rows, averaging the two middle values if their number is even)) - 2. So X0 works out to -1.01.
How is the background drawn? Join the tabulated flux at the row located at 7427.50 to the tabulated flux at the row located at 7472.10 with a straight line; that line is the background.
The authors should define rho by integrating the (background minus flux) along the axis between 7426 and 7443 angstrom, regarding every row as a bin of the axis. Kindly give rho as 1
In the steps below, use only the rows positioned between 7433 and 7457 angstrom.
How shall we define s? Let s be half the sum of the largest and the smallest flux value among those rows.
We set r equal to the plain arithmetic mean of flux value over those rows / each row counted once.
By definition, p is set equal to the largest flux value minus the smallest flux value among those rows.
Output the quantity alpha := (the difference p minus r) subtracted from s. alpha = 41.0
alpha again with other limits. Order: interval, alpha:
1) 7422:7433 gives 42.6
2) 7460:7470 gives 39.6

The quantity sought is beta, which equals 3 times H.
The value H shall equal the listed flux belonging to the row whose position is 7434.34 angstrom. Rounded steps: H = 21.08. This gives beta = 63.2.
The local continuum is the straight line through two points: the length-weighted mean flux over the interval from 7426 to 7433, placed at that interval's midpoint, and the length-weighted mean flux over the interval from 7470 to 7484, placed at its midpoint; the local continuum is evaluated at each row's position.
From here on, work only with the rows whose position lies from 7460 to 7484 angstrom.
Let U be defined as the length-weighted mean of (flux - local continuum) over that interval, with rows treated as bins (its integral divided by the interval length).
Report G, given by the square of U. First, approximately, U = -0.19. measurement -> 0.03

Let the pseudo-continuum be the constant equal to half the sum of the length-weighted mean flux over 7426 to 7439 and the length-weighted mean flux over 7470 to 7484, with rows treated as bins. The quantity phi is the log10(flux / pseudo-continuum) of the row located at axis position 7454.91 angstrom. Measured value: -0.006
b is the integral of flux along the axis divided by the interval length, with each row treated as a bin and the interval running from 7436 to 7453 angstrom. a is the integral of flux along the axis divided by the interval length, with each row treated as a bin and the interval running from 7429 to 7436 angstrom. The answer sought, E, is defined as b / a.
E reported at 1.02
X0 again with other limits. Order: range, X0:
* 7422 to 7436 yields -1.00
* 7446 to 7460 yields -1.00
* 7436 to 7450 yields -1.00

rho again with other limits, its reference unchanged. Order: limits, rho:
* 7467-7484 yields 12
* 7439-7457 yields 2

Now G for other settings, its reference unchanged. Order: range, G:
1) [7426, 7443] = 0.01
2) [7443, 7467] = 0.05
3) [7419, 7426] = 0.25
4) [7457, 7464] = 0.60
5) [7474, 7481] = 0.05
